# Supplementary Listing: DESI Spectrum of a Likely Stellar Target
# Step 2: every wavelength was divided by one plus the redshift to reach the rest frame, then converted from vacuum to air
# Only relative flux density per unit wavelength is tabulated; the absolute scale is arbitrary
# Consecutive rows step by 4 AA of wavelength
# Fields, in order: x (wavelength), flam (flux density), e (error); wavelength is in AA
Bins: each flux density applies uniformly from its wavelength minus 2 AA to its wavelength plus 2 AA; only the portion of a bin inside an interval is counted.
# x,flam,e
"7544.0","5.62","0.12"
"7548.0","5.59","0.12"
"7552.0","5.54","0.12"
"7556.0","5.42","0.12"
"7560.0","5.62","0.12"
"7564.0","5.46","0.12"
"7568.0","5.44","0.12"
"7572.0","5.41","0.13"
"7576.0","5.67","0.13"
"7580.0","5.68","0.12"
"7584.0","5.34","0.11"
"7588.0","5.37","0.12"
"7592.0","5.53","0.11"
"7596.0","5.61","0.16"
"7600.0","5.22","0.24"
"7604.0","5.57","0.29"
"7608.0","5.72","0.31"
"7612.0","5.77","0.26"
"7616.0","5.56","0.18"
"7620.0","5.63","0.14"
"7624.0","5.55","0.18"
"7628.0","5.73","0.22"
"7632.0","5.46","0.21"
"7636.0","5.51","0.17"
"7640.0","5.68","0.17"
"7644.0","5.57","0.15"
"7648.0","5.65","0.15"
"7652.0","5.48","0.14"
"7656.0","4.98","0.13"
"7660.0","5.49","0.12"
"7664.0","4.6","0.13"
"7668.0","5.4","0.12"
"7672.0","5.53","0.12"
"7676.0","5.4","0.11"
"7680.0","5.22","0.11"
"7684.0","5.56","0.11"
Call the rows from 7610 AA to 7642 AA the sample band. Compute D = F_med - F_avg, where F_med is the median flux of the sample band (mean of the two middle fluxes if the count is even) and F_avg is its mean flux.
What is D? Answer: -0.02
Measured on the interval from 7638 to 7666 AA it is 0.14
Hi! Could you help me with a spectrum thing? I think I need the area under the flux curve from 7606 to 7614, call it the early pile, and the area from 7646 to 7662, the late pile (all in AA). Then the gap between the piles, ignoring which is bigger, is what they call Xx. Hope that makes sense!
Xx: 40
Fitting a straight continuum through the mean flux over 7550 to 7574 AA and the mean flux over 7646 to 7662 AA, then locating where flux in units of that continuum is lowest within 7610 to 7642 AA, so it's 7632.0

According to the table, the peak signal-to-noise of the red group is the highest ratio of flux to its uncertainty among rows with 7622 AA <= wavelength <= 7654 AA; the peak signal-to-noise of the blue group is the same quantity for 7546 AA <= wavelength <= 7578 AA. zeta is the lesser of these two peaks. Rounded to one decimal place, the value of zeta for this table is 39.1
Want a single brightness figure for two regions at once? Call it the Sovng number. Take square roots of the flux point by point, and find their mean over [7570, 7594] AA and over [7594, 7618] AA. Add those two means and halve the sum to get 2.353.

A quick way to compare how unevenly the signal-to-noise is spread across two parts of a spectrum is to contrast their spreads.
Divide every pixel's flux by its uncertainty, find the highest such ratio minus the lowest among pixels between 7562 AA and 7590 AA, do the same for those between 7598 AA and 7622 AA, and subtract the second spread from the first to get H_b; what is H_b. -15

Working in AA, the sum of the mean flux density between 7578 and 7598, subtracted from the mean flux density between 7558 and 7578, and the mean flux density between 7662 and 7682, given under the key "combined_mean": 5.24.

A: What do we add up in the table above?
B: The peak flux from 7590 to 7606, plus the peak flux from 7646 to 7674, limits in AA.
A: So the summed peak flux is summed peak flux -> 11.3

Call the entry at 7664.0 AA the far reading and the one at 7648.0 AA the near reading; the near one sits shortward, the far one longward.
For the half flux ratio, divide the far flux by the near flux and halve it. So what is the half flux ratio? 0.41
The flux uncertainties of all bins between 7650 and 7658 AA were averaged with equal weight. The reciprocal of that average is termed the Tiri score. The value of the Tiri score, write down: 7.4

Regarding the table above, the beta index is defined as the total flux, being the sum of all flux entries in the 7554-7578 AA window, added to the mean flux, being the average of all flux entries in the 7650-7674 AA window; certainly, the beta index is 38.3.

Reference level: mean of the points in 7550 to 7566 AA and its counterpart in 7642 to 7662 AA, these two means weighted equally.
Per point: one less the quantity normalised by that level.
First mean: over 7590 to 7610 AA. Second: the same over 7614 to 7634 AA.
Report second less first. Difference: -0.010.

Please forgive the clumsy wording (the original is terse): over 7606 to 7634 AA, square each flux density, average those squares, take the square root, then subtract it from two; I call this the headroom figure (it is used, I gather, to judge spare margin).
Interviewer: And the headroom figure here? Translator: -3.63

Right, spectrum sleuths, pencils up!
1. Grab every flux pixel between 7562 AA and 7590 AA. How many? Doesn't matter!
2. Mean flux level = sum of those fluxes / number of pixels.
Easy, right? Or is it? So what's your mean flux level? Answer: 5.48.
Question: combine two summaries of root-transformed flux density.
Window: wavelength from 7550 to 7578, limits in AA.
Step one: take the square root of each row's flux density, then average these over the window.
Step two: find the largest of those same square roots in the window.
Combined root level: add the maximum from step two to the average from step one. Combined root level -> 4.73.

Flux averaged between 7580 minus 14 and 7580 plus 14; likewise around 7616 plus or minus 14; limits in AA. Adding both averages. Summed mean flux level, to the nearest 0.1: 11.1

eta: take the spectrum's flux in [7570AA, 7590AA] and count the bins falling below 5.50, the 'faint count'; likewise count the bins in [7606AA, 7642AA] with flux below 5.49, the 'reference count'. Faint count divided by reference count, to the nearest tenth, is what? 3.0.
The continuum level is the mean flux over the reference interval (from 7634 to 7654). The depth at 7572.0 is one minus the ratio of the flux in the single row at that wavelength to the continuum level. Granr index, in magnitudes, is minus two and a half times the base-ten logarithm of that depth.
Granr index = 3.8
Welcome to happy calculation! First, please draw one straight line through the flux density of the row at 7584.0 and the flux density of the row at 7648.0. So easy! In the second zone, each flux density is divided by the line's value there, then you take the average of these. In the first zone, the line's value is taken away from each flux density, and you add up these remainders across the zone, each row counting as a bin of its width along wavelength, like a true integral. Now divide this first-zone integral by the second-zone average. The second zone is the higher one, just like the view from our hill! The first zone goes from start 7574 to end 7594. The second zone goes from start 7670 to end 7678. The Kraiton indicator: 3.8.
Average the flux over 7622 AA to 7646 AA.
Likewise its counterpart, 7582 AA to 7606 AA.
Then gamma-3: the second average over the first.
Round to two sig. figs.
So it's 0.97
